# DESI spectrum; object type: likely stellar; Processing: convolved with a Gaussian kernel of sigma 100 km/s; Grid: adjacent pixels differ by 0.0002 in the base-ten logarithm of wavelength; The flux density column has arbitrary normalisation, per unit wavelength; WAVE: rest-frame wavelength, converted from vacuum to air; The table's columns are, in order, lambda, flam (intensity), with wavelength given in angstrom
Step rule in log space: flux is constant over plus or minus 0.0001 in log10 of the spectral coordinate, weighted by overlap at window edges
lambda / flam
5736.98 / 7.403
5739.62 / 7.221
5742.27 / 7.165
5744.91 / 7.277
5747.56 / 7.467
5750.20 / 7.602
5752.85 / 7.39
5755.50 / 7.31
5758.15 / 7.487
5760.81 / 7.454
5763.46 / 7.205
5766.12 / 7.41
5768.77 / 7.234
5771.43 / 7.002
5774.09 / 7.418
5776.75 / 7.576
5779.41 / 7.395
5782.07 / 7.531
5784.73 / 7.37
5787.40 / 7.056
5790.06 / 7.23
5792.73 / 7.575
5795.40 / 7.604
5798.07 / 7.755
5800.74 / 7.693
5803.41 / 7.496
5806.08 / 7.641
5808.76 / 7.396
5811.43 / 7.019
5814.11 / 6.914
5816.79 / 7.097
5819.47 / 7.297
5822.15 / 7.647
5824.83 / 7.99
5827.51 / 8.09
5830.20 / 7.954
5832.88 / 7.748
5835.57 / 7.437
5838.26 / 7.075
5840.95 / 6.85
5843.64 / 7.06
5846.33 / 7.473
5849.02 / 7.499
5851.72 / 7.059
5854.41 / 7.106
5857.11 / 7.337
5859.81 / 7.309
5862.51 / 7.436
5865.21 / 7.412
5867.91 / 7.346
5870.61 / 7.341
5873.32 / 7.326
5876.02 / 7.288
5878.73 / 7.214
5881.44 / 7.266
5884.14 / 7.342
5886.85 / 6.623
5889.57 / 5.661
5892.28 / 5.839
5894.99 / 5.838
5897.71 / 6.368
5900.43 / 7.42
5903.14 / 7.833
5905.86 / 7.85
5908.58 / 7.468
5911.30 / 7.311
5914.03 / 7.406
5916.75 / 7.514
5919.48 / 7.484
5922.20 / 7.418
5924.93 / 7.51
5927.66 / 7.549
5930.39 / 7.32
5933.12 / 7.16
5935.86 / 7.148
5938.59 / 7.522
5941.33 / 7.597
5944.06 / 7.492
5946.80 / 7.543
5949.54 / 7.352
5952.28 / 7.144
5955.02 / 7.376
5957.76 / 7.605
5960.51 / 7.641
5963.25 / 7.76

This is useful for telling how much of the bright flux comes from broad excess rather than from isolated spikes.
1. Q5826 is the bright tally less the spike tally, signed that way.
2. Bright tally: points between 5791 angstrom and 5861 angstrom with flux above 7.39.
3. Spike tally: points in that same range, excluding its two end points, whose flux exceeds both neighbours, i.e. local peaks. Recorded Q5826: 10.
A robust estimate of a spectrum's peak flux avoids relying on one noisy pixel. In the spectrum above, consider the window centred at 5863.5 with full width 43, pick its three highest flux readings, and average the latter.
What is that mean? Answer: 7.47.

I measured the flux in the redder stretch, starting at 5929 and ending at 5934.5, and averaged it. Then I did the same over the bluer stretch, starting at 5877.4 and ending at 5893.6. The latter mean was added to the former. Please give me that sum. 13.9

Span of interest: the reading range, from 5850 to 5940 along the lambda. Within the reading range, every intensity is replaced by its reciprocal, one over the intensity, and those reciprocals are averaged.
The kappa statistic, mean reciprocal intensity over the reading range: 0.140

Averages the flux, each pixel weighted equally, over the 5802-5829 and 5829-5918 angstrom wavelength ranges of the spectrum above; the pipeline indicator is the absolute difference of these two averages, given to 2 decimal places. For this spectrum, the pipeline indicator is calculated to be 0.28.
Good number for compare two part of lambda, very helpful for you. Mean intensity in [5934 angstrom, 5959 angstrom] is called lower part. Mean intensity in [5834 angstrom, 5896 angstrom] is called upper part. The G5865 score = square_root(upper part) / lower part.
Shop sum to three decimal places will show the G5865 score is 0.358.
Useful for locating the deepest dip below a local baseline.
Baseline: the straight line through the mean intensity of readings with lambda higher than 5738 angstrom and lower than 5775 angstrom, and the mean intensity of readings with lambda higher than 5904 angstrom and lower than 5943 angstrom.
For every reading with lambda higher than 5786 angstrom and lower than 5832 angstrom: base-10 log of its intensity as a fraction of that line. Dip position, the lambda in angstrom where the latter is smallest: 5814.11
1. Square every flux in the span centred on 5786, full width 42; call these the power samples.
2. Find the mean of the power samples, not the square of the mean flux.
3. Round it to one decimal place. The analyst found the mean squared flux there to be 55.3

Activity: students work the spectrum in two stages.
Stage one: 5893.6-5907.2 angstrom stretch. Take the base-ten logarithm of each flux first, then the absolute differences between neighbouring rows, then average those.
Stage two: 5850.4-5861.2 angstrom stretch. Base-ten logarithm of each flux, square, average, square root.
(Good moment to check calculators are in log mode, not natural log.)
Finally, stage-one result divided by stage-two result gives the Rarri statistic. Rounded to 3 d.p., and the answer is 0.037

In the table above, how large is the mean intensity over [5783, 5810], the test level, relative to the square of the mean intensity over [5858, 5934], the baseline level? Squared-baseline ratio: 0.145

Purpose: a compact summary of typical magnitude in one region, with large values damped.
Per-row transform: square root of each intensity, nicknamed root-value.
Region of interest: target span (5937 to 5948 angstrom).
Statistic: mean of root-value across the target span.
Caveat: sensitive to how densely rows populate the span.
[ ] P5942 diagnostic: 2.75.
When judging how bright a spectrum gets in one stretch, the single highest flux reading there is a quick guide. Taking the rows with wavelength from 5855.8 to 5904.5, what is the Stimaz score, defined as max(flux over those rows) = 7.833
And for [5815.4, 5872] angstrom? 8.09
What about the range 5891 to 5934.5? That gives 7.85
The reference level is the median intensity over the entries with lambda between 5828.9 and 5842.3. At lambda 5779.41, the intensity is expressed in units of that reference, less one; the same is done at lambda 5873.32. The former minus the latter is 0.01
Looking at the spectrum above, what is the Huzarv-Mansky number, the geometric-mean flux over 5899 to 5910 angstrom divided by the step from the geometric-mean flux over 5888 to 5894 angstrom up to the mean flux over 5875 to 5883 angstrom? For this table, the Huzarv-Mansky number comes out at 5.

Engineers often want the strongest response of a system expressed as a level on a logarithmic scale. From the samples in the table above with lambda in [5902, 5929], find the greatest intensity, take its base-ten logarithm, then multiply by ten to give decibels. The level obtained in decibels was 8.95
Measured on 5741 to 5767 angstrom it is 8.81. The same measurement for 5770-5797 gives 8.81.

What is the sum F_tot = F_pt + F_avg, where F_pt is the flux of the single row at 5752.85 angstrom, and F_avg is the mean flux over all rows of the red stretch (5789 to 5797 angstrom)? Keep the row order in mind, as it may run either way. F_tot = 14.9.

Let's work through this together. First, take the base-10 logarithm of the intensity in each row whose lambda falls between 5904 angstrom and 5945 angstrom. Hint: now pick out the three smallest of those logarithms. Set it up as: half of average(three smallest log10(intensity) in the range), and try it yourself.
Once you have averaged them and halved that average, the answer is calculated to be 0.429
